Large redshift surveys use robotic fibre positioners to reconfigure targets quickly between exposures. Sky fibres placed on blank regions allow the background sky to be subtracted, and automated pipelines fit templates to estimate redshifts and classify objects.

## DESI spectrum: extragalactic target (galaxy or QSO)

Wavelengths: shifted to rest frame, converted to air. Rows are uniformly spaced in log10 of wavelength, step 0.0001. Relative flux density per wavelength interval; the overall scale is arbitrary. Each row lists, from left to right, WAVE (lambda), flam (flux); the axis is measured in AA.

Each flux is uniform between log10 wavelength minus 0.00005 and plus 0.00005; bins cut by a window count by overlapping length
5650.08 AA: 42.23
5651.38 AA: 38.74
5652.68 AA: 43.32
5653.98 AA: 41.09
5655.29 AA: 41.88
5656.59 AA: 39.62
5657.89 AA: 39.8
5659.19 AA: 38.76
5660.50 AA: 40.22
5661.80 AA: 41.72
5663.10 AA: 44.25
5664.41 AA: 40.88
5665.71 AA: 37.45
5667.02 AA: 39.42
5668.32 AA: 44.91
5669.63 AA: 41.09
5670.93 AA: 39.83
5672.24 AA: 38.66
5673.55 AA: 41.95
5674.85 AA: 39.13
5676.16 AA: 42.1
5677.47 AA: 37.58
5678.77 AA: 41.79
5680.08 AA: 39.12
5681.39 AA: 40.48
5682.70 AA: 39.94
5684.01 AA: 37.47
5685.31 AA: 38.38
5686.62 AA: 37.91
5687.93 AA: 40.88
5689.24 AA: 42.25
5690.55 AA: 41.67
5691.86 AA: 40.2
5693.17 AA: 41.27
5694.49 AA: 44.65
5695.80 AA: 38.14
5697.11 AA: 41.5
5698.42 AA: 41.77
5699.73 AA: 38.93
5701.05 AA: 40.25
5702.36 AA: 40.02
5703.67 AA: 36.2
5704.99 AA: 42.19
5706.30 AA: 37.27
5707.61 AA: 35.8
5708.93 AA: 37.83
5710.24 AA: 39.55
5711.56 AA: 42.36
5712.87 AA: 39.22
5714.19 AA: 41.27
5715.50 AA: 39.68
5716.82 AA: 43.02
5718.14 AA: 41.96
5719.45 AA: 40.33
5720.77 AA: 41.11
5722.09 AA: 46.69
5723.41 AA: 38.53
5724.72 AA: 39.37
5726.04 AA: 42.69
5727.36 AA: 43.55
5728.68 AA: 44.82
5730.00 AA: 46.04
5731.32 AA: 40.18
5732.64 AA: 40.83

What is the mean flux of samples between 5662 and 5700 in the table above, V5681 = 40.5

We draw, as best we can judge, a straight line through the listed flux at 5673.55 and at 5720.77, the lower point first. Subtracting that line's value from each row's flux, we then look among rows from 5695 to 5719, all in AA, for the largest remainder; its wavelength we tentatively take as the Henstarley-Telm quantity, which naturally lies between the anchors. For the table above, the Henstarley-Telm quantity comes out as 5716.82 AA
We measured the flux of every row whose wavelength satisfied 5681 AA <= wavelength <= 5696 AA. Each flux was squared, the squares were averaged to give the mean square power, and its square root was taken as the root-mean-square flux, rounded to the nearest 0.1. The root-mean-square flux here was 40.3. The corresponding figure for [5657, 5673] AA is 40.6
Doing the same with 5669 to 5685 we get 40.0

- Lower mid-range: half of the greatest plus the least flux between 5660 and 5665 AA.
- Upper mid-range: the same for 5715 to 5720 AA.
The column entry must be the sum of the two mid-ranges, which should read 83.6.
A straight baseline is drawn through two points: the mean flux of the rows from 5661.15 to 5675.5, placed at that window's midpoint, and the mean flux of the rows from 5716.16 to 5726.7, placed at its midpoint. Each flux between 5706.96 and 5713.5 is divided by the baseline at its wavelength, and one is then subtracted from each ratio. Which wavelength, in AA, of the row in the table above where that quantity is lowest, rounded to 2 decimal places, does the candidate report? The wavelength 5707.61 AA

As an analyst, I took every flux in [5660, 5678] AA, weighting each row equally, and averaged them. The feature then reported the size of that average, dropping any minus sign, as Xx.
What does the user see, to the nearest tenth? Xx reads 40.7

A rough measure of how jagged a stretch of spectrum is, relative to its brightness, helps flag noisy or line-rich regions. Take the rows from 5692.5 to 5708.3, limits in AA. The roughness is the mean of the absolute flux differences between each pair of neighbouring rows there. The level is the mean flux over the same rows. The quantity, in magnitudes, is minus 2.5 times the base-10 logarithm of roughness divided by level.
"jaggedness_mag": 2.77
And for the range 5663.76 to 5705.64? 3.00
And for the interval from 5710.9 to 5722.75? 3.10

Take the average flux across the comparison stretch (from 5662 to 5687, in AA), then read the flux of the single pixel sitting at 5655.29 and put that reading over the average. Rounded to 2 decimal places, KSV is 1.04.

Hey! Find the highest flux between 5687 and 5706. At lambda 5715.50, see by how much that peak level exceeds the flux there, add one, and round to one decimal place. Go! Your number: 6.0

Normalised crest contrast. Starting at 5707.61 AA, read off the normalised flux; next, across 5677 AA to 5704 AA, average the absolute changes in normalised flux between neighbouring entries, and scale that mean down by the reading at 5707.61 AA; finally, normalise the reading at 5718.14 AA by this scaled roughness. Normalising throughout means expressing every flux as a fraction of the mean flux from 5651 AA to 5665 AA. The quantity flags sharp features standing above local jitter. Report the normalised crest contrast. 17.5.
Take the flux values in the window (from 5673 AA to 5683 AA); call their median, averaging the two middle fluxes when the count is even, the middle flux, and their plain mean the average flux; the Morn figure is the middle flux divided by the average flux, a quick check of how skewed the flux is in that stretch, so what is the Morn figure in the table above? 0.999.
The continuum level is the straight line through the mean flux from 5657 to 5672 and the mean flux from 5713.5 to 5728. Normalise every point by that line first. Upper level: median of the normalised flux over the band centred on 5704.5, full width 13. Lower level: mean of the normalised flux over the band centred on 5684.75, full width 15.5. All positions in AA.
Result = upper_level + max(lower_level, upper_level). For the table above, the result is 1.92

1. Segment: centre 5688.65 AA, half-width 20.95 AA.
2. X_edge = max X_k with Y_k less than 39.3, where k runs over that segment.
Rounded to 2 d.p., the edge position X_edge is 5708.93 AA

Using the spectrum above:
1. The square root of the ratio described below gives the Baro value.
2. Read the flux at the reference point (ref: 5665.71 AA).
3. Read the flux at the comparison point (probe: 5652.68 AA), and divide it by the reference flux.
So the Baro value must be 1.08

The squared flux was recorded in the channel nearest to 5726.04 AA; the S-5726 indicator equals 1822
